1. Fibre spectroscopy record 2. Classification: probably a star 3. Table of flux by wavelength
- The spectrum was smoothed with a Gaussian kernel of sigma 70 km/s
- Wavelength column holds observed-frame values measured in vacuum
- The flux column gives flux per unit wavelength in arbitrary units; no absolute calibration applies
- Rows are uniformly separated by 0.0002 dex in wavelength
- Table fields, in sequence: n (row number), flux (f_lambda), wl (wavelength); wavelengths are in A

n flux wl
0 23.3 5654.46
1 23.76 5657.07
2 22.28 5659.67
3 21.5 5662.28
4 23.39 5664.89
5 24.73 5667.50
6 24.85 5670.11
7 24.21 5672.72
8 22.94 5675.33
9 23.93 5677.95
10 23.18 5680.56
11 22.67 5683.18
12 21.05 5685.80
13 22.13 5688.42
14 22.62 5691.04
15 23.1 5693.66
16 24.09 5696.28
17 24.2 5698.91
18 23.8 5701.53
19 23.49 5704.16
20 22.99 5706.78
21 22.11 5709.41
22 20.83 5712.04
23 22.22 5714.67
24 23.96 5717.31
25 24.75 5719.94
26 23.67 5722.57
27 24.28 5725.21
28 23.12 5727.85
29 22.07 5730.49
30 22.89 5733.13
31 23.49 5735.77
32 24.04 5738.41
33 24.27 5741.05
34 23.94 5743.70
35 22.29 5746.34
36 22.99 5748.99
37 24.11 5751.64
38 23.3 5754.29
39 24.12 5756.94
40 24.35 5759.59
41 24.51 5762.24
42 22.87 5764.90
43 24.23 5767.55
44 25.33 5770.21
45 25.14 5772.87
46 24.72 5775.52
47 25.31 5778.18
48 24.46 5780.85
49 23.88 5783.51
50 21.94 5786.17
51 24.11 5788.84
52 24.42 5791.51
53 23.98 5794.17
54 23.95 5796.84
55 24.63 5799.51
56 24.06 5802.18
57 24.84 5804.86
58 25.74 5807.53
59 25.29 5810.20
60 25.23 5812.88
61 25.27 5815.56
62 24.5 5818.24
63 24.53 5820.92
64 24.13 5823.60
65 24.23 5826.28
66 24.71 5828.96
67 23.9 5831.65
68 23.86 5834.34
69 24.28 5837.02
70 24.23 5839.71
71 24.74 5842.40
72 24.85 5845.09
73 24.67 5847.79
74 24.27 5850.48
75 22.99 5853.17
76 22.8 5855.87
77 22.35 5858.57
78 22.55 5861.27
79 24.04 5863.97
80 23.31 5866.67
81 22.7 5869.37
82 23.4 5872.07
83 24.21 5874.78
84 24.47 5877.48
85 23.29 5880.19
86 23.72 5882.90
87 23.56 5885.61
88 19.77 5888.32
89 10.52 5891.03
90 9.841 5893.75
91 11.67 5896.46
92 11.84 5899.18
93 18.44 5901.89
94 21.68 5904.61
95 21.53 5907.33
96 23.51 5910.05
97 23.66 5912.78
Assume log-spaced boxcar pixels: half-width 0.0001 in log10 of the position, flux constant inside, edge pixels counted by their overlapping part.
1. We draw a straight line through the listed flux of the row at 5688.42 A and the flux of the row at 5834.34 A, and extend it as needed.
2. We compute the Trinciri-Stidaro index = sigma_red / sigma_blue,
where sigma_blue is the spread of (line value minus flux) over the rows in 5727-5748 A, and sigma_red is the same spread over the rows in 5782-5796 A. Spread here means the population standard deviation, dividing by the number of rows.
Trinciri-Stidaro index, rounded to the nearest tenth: 1.2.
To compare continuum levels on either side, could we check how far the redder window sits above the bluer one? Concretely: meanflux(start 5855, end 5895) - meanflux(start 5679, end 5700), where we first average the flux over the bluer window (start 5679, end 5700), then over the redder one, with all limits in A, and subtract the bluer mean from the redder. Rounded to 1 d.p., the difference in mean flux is -1.5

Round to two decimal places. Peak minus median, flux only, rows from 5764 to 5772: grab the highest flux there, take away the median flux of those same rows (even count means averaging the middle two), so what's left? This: 1.10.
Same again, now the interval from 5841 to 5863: 1.22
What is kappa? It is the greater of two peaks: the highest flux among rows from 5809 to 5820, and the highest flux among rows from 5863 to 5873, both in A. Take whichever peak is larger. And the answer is 25.3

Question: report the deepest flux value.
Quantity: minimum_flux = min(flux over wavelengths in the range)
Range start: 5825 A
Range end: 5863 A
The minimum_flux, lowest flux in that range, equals 22.35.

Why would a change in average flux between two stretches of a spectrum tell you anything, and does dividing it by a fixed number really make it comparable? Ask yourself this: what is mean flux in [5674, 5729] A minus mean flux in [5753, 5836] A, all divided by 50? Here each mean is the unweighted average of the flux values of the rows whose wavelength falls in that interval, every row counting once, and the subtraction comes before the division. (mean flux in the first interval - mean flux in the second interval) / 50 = -0.025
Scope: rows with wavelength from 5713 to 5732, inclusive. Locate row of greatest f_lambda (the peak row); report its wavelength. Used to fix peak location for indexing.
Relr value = 5719.94 A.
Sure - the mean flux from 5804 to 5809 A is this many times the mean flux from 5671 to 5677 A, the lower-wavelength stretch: 1.07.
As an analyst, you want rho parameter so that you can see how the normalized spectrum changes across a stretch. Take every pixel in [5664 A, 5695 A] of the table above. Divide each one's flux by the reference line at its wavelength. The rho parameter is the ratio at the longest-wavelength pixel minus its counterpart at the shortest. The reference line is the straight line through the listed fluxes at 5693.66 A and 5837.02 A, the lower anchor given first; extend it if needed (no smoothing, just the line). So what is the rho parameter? -0.02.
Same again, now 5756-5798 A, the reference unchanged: -0.02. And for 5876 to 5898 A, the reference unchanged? -0.52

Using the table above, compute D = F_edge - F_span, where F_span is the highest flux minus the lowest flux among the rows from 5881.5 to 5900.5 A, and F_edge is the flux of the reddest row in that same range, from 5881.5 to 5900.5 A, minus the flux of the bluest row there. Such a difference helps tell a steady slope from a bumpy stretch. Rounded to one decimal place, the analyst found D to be -25.8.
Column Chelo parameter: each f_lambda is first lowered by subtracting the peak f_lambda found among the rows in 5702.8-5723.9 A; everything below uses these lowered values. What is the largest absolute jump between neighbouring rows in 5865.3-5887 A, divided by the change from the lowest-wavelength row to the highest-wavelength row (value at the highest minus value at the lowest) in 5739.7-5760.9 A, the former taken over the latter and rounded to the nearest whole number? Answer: 15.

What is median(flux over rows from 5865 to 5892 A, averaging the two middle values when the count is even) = 23.4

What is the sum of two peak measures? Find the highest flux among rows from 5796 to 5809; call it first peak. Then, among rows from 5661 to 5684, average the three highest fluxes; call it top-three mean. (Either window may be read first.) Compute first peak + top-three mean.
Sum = 50.3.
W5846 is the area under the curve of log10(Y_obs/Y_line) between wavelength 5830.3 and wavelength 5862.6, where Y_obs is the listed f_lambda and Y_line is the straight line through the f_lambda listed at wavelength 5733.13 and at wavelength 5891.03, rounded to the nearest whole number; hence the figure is 7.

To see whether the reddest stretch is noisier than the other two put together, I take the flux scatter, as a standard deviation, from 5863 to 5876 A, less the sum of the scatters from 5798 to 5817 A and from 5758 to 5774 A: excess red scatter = -0.8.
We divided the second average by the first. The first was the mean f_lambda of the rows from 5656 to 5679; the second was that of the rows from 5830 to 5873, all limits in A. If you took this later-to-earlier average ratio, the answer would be 1.01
